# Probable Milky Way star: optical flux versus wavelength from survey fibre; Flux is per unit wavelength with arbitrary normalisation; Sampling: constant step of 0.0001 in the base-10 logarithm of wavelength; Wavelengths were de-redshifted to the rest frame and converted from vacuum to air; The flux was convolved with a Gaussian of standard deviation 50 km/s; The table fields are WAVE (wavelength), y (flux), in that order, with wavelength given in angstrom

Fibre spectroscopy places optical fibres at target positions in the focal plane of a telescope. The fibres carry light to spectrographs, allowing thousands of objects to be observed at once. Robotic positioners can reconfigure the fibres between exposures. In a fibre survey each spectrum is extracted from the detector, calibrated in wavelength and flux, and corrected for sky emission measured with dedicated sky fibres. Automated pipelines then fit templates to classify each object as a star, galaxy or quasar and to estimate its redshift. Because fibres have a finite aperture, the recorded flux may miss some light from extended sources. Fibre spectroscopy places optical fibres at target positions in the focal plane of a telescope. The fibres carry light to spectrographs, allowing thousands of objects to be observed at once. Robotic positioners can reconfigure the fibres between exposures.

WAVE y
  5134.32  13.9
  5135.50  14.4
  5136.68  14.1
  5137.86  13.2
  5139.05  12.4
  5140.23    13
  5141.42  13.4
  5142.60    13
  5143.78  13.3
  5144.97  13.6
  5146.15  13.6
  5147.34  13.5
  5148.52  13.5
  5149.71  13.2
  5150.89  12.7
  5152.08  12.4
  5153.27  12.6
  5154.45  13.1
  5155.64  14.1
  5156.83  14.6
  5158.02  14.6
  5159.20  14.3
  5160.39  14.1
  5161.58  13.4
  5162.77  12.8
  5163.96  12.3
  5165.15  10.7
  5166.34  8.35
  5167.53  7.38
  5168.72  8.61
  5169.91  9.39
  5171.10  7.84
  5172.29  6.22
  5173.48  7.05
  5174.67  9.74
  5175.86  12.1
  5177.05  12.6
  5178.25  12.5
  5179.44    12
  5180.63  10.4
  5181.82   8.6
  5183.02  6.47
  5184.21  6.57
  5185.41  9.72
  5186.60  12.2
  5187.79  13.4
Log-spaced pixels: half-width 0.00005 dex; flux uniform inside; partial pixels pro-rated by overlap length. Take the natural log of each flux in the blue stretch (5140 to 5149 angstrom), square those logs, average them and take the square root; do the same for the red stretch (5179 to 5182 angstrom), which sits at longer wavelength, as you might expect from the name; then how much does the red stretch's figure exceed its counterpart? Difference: -0.26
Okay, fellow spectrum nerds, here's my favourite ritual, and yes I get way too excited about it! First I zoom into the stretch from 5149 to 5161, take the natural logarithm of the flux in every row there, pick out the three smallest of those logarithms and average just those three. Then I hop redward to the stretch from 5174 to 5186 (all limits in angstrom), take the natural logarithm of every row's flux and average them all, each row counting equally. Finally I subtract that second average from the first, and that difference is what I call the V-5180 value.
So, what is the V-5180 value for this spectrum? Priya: 0.25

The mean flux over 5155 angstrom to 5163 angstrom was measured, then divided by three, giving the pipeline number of 4.7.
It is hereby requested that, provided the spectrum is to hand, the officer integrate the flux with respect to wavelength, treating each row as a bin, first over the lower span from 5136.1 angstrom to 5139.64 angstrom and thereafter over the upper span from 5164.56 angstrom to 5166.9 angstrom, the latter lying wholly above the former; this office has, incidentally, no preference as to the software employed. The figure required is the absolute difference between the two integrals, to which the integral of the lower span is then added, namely 71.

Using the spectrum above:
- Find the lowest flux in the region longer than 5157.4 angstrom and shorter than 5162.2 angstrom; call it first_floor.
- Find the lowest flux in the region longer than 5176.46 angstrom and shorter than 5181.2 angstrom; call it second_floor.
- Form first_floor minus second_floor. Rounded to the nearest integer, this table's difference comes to 3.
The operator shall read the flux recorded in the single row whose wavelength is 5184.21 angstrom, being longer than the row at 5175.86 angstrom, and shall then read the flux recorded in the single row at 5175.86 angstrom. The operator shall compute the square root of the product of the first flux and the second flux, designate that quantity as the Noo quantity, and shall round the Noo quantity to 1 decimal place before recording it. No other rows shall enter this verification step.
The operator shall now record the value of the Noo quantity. 8.9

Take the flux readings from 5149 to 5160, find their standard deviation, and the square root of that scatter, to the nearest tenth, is 0.9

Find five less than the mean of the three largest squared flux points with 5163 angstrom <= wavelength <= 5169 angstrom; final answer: 108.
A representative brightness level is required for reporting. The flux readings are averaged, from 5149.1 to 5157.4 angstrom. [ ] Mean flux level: 13.2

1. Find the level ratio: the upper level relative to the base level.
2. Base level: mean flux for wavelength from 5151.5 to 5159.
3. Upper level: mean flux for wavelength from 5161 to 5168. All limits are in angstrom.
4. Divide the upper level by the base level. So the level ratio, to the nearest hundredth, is 0.80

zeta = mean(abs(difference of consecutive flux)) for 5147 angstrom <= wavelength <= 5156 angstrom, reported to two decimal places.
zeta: 0.40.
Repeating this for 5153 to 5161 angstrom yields 0.42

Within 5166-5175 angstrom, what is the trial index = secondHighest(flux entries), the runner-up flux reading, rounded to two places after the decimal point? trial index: 9.39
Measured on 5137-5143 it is 13.20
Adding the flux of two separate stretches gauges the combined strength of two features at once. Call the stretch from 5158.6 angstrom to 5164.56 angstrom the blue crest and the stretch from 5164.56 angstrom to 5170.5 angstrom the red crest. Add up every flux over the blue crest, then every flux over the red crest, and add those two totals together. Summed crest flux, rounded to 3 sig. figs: 111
